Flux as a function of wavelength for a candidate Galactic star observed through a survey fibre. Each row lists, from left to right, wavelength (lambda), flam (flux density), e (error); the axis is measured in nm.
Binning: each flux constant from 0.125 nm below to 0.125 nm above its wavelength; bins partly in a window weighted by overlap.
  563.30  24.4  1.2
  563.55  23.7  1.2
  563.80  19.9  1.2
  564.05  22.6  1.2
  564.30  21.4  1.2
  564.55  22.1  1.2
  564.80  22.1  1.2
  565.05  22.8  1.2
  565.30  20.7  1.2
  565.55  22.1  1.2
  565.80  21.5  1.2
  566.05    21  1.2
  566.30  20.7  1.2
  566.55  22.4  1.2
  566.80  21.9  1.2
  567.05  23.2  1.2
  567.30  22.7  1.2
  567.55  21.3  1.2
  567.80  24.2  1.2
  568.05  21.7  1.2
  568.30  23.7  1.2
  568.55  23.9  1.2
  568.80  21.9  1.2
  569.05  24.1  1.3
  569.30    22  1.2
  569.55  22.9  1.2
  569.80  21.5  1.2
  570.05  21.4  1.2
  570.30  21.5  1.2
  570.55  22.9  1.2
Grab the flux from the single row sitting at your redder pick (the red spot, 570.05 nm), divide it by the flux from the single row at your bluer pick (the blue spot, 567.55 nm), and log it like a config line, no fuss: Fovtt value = 1.00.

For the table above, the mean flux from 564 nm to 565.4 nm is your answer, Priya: 21.9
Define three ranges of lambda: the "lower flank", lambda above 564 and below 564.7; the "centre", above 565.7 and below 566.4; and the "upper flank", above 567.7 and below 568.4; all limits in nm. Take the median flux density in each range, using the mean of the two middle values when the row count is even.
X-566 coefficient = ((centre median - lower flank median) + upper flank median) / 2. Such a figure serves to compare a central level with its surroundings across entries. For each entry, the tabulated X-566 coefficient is 11.3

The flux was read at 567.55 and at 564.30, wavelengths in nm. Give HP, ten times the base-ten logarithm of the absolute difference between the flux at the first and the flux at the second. -10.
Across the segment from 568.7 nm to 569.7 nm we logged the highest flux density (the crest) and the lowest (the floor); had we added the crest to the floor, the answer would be 46.0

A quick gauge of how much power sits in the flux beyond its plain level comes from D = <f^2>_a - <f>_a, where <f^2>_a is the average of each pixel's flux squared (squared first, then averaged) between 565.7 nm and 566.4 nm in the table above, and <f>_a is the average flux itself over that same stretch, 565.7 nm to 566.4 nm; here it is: 423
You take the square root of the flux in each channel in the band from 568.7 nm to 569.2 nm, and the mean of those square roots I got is 4.79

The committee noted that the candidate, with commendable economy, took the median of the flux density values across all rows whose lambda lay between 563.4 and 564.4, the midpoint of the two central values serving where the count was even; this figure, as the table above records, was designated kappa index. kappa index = 22.0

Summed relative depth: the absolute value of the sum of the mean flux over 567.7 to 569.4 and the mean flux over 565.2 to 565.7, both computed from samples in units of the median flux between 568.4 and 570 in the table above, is 1.98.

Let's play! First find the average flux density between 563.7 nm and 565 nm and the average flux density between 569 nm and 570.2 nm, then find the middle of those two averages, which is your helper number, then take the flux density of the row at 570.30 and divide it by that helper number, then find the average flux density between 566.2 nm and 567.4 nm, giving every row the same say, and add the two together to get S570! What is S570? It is 23.2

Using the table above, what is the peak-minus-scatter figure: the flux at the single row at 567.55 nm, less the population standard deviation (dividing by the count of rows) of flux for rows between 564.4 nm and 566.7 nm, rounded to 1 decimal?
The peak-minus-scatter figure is 20.6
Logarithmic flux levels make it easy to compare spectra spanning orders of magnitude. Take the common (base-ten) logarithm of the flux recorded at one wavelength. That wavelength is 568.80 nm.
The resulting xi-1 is 1.340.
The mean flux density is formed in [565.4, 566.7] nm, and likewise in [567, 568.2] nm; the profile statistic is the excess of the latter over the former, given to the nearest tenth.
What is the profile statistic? 1.1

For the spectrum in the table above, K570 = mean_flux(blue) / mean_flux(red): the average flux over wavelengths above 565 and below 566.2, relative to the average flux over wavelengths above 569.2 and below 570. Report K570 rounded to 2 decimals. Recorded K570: 0.98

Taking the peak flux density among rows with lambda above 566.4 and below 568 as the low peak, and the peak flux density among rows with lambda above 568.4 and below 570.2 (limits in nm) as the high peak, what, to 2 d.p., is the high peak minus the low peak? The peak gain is -0.10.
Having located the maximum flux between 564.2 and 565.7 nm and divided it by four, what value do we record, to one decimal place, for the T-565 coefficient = 5.7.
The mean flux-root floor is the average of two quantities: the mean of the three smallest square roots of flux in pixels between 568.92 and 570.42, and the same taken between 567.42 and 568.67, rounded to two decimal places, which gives 4.67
